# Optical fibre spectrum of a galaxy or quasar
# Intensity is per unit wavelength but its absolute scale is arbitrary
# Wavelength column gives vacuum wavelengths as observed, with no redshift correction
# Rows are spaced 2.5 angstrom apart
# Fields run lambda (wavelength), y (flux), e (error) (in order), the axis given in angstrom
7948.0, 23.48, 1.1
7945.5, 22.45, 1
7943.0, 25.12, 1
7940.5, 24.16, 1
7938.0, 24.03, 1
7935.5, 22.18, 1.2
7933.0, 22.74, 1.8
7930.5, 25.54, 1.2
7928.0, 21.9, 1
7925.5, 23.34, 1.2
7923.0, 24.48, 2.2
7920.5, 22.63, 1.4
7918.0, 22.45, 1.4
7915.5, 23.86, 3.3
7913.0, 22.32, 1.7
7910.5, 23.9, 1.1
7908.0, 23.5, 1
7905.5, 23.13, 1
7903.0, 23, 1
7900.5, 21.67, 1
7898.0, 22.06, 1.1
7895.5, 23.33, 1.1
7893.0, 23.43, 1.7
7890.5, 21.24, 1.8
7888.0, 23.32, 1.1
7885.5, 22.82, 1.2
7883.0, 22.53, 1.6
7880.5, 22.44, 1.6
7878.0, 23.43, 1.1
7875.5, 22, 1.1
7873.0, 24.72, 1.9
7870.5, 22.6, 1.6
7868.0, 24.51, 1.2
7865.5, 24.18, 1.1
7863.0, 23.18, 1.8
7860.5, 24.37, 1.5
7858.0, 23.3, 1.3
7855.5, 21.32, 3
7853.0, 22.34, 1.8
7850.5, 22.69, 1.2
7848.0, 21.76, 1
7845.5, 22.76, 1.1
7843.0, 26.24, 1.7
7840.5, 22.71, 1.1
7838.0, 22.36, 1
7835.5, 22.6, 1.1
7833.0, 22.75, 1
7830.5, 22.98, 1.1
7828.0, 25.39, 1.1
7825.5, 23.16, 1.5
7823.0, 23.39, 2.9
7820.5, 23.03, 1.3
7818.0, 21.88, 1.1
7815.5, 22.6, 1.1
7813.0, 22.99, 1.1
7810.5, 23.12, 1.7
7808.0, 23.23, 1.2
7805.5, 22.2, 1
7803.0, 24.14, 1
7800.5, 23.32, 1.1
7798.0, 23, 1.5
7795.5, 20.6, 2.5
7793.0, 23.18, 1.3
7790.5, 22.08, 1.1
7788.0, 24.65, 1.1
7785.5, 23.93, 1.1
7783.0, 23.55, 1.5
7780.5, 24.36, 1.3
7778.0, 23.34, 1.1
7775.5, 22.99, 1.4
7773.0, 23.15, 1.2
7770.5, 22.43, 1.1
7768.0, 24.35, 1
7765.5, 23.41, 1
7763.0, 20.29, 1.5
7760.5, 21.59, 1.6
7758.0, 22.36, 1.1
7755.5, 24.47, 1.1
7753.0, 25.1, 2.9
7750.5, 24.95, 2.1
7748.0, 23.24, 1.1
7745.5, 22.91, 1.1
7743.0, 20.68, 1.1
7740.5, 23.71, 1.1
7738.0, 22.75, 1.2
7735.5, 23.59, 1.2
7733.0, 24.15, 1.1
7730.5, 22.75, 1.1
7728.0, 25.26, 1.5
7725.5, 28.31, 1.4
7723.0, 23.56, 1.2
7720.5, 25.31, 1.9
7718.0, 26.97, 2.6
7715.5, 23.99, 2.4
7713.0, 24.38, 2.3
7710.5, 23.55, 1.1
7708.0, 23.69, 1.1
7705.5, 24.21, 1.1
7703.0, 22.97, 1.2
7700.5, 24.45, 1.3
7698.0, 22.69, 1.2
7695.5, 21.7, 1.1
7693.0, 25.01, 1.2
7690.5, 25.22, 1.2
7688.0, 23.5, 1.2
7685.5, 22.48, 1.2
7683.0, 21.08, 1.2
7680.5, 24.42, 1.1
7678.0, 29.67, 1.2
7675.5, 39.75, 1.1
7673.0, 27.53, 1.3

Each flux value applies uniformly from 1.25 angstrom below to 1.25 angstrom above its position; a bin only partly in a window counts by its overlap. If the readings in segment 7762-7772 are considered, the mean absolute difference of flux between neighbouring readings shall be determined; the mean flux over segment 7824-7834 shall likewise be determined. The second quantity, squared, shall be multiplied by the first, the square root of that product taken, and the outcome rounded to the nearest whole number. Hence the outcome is 33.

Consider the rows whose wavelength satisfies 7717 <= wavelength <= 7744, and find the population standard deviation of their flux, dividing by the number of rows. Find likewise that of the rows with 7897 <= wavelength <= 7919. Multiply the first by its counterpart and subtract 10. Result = -8.5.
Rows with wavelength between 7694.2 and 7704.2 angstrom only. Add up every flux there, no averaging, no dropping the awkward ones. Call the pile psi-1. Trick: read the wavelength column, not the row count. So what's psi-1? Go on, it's 92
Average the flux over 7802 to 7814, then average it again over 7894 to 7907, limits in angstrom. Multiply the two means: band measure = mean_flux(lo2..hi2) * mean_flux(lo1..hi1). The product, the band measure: 524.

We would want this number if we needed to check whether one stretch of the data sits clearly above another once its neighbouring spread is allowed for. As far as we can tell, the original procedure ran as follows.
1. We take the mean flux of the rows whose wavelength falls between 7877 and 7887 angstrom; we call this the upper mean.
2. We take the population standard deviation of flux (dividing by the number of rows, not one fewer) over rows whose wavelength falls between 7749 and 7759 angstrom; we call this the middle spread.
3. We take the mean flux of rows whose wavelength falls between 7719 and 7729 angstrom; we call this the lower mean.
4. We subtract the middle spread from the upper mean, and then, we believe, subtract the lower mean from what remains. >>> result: -3.9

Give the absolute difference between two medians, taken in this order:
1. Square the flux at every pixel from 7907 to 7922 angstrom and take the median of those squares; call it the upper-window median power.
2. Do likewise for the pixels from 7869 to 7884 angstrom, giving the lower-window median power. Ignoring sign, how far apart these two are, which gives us 23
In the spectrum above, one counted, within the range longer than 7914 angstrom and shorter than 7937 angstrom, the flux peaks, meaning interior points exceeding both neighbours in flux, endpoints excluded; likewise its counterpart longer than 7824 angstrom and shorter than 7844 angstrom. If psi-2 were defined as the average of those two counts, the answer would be 1.5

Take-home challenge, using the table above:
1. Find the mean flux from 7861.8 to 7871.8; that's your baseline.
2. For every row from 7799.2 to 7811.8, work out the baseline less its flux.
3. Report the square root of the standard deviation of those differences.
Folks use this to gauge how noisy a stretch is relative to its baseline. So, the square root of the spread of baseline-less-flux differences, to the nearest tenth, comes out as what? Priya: 0.8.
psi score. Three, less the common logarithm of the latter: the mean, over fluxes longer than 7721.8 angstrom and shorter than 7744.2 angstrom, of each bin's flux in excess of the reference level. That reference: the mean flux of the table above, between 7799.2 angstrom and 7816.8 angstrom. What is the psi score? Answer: 3.1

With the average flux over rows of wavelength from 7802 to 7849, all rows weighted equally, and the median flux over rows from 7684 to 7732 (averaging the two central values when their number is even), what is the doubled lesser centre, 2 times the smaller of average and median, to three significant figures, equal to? 46.2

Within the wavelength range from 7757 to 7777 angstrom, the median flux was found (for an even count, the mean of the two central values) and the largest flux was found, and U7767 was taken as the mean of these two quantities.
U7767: 23.5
